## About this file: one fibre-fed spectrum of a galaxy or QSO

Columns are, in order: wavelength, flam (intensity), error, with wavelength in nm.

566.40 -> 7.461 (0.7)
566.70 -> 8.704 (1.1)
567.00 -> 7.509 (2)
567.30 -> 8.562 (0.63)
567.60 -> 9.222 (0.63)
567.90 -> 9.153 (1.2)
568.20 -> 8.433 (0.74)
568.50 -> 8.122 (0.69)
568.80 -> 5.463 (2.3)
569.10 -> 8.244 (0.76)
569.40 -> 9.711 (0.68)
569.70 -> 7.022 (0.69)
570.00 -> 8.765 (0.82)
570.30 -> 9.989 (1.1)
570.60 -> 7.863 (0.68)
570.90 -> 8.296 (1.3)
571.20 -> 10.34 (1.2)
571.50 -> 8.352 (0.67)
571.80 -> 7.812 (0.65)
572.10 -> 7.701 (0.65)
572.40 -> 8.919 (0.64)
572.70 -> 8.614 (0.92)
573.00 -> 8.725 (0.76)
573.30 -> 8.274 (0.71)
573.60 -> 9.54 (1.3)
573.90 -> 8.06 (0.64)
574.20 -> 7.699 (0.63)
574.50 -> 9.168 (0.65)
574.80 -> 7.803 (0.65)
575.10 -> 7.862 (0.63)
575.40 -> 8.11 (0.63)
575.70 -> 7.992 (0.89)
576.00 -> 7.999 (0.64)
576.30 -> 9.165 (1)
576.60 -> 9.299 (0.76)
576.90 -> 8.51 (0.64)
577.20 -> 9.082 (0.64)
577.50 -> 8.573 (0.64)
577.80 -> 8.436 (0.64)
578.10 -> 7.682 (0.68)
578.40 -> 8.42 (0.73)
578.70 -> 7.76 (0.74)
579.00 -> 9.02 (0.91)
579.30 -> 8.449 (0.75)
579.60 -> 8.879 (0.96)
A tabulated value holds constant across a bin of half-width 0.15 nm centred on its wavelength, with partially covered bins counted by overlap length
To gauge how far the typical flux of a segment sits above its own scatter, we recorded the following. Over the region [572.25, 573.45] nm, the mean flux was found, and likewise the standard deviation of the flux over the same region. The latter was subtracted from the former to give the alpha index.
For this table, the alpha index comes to 8.4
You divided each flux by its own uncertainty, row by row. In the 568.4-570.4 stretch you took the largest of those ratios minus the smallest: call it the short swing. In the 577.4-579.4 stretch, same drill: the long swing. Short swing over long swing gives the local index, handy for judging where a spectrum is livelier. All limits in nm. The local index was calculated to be 3.4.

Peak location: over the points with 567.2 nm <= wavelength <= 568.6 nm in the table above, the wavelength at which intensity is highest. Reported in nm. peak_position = 567.60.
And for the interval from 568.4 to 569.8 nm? 569.40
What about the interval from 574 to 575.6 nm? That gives 574.50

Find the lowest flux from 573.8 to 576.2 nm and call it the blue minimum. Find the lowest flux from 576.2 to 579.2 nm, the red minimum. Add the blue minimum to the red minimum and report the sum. 15.4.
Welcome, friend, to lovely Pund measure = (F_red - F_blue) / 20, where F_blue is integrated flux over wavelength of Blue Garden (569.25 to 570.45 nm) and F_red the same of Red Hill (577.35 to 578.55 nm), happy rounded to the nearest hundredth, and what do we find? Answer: -0.04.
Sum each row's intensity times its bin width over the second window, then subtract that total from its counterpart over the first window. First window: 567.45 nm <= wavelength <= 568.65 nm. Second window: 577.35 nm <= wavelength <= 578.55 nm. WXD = 0.55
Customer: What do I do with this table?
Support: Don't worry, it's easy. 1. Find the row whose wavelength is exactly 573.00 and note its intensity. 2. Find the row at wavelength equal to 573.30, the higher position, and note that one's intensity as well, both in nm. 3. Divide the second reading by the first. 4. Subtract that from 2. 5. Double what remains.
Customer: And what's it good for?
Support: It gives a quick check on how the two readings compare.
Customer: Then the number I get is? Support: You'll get 2.10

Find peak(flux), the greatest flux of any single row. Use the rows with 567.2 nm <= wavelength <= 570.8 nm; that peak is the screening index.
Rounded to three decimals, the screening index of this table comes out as 9.989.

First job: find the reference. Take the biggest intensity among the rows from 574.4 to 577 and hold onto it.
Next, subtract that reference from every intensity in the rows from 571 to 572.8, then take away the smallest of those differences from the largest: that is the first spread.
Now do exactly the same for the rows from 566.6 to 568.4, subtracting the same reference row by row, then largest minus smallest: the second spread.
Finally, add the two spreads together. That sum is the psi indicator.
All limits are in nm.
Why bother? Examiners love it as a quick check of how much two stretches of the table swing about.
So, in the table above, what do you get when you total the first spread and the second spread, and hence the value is 4.35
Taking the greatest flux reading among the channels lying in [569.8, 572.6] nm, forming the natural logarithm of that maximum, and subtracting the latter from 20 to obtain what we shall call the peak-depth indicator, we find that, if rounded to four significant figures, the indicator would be 17.66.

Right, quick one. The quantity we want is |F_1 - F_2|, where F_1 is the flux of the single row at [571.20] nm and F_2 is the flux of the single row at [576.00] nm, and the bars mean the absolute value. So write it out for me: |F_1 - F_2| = 2.3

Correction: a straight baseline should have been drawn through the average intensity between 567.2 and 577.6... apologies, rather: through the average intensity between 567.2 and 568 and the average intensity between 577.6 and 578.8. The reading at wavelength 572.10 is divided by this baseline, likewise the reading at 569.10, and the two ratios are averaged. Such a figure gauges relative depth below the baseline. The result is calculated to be 0.91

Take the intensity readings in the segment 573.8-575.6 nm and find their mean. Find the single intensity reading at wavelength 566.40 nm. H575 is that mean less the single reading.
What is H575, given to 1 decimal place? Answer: 0.7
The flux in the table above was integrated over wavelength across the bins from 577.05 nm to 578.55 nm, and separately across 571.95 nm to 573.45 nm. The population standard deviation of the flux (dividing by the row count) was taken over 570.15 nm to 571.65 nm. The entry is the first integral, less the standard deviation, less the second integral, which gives -1.0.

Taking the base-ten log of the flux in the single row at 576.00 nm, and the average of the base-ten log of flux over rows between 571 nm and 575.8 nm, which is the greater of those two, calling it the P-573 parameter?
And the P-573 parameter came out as 0.925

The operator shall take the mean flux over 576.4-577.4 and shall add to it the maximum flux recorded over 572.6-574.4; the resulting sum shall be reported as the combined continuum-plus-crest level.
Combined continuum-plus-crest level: 18.5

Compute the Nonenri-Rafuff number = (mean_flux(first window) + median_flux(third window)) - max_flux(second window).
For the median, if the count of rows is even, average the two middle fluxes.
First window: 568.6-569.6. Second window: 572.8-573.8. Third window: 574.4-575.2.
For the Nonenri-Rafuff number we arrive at 6.1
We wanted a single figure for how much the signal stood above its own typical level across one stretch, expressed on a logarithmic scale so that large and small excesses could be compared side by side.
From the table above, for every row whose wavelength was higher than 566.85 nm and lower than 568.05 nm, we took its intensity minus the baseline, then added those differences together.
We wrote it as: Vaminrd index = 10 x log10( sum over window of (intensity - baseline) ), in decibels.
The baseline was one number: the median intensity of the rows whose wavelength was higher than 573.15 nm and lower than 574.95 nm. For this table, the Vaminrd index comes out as 2.5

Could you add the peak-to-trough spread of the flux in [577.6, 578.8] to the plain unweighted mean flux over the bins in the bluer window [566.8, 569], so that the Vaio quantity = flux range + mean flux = 8.8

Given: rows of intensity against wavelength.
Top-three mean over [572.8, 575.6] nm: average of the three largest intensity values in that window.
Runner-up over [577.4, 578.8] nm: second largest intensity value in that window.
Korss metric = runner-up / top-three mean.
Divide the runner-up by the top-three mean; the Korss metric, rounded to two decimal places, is 0.92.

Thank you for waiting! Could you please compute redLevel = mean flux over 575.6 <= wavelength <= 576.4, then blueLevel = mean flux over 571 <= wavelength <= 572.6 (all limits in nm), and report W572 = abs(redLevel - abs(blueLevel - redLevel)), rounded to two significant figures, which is 8.1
